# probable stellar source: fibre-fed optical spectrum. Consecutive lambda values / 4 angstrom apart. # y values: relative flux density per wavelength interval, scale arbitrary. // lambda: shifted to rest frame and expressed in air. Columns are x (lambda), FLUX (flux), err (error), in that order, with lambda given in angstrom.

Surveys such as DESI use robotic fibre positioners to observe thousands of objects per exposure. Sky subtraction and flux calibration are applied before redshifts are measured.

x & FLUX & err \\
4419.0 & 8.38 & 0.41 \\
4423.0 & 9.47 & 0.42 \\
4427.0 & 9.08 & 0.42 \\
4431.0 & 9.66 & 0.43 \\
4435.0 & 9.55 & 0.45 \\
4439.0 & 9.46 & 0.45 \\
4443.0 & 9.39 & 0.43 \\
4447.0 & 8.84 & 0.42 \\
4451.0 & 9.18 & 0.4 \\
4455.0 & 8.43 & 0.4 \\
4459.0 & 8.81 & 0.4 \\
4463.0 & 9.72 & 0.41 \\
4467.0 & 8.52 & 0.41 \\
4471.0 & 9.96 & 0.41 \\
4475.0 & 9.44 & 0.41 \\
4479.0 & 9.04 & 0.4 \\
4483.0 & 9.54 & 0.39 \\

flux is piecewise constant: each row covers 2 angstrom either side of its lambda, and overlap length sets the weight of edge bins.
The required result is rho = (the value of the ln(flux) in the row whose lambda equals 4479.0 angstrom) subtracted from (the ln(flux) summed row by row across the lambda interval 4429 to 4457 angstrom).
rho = 13.3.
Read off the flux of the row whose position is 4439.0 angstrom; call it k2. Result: 9.46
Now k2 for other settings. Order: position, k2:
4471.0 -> 9.96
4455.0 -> 8.43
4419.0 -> 8.38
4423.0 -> 9.47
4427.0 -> 9.08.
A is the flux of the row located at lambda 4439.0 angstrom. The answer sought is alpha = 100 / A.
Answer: 10.6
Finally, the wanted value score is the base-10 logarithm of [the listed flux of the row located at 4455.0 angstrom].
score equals 0.926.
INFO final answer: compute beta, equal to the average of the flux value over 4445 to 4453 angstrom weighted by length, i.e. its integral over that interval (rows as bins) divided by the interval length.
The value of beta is 9.0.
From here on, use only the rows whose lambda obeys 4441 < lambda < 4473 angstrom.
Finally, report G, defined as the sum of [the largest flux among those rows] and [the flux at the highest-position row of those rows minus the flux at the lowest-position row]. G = 10.5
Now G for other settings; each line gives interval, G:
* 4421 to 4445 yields 9.6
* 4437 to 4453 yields 9.2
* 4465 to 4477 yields 10.9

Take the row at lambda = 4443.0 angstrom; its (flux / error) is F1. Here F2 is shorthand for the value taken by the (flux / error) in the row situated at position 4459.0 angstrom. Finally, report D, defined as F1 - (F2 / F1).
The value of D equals 20.8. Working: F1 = 21.8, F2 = 22.0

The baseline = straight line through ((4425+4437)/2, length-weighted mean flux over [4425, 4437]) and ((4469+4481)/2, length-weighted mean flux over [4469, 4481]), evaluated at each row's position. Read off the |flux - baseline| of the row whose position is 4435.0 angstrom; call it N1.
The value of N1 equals 0.1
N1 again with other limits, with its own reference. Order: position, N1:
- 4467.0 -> 1.0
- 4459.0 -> 0.7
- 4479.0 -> 0.4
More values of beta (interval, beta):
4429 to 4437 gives 9.6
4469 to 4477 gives 9.7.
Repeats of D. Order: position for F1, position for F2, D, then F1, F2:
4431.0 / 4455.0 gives 21.5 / 22.5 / 21.1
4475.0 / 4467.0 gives 22.1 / 23.0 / 20.8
